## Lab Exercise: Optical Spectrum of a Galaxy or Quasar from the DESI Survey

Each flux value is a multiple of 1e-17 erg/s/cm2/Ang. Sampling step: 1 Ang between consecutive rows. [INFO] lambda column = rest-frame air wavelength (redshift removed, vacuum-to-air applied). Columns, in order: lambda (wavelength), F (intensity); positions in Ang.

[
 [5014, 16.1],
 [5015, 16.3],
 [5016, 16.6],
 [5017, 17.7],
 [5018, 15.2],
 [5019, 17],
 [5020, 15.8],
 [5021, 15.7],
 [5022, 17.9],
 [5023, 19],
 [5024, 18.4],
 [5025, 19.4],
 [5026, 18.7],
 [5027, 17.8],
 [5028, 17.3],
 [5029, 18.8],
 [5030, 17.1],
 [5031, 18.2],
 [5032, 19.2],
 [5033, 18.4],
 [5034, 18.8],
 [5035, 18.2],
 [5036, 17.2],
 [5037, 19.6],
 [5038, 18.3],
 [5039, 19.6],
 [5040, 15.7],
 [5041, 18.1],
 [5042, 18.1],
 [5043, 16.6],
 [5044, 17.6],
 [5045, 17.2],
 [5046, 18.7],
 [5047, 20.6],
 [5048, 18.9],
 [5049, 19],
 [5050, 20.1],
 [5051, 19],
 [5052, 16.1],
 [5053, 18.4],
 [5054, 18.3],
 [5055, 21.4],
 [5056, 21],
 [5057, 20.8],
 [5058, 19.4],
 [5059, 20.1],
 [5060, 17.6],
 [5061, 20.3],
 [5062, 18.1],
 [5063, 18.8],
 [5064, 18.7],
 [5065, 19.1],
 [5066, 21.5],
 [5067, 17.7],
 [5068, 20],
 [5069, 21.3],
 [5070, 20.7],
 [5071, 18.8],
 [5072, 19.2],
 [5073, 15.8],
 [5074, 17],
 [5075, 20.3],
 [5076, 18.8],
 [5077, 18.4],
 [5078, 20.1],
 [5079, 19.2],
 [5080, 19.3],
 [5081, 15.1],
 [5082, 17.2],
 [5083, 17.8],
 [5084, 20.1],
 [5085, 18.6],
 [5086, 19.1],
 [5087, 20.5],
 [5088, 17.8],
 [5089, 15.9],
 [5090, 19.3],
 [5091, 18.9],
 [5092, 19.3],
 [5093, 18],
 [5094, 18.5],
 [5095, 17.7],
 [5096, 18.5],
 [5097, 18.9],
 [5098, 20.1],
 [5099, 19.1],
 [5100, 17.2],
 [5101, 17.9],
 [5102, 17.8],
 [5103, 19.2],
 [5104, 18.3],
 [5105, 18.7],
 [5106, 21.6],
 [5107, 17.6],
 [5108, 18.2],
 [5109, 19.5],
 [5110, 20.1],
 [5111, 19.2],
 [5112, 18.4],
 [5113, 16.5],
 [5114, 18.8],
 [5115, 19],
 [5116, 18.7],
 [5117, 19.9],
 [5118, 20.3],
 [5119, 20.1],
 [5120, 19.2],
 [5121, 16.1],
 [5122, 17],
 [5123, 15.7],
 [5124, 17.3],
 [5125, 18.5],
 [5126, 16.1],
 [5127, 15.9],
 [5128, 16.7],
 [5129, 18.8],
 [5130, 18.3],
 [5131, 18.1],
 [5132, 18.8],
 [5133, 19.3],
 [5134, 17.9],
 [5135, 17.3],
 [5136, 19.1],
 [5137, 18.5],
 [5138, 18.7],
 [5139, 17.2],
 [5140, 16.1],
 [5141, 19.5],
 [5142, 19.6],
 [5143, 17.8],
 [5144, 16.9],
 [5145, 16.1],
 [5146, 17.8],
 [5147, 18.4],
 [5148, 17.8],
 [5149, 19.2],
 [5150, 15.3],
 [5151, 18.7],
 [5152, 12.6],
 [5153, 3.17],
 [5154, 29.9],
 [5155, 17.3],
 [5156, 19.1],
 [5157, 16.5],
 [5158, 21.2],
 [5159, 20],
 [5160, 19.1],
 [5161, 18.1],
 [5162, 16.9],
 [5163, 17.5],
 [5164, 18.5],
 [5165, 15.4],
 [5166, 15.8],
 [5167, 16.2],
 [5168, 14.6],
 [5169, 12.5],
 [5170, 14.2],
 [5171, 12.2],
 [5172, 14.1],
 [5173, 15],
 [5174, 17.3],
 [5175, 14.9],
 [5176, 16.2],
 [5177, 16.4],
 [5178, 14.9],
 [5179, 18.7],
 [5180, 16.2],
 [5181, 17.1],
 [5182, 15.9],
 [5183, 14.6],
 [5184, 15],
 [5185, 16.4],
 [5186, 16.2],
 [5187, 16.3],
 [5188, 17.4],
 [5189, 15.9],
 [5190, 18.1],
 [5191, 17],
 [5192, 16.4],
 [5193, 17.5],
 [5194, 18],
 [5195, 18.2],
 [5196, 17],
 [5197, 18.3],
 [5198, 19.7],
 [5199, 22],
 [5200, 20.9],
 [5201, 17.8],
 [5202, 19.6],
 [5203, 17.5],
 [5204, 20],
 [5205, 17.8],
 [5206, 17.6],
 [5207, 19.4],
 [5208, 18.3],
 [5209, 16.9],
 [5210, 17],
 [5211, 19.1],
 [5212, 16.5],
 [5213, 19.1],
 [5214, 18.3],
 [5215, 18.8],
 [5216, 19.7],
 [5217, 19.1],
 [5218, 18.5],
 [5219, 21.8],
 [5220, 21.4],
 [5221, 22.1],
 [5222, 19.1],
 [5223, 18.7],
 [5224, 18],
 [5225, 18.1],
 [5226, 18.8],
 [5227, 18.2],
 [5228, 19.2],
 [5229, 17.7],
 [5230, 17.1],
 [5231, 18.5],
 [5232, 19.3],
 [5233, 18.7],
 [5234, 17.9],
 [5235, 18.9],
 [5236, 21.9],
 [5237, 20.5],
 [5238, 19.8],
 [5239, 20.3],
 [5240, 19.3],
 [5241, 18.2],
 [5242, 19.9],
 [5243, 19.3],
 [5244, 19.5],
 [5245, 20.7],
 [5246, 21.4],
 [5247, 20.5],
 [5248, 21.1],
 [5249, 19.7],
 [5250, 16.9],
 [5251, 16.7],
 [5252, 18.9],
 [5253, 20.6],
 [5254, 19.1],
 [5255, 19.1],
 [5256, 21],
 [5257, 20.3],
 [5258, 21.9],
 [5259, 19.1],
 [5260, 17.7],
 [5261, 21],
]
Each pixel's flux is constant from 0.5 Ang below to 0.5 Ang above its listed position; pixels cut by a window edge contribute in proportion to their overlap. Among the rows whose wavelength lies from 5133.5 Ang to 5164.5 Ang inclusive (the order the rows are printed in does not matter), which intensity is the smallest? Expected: 3.17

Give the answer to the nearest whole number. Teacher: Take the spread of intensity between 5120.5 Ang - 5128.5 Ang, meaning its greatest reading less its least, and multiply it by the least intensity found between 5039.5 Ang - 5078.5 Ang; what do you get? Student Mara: 44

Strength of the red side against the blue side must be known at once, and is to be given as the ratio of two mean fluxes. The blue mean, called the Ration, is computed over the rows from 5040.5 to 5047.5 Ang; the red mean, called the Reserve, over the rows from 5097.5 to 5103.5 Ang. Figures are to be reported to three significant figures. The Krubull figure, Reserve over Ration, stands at 1.02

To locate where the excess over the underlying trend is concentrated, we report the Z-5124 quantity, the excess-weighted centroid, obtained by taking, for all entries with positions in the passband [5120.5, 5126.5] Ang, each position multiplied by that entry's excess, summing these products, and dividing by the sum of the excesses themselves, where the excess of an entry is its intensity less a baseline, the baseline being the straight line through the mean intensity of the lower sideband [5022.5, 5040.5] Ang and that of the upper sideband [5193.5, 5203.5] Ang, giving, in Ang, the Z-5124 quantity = 5123.2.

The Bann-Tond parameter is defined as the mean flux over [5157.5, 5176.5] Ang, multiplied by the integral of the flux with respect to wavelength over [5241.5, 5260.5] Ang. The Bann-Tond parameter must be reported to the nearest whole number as 6086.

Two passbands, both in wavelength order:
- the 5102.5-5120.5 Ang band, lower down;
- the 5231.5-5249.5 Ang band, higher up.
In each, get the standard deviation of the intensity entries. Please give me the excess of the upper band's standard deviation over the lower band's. -0.06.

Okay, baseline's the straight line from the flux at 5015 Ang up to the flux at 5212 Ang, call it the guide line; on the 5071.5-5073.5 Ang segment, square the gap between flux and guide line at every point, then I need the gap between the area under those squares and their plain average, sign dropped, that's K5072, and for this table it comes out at 4.2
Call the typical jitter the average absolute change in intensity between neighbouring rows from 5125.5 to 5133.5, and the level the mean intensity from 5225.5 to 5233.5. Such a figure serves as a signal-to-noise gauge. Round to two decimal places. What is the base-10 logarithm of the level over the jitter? 1.41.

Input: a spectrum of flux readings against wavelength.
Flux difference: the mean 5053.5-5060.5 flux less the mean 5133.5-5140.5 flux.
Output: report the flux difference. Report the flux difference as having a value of 2.0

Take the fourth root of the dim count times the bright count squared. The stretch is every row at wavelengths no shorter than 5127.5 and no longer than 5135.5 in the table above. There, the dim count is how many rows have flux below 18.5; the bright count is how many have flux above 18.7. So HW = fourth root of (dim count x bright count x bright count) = 2.59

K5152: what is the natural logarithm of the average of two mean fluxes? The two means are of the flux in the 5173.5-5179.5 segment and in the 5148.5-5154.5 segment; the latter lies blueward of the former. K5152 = 2.80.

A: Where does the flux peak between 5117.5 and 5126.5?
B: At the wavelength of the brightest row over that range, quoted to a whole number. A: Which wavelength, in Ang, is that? 5118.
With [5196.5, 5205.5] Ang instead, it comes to 5199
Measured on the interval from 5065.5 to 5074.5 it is 5066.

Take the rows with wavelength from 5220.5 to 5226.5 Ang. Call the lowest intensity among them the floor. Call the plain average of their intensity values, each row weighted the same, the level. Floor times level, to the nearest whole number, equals 344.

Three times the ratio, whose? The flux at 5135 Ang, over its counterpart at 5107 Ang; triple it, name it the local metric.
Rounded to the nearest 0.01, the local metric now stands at 2.95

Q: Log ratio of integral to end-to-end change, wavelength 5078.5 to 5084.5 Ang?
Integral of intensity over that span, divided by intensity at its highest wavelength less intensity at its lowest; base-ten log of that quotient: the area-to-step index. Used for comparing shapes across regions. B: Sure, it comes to 2.1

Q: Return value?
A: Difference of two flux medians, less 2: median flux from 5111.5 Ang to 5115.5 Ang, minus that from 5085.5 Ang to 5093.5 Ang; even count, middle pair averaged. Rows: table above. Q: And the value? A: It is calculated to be -2.4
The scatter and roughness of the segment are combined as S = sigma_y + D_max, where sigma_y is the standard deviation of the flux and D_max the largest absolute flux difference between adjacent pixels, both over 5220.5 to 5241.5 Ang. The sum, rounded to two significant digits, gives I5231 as 4.3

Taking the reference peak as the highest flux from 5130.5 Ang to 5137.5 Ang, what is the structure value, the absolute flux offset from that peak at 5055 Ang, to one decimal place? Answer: 2.1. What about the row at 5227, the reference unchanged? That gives 1.1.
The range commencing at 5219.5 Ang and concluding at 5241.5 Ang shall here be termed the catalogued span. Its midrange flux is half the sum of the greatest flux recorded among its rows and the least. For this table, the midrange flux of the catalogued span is 19.6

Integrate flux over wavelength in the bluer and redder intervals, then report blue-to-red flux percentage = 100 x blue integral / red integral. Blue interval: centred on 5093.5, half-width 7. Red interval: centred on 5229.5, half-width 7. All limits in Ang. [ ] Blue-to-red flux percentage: 100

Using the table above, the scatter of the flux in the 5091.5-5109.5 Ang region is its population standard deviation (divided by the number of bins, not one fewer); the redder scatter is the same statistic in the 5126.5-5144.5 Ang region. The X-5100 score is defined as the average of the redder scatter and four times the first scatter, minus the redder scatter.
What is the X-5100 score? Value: 1.49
